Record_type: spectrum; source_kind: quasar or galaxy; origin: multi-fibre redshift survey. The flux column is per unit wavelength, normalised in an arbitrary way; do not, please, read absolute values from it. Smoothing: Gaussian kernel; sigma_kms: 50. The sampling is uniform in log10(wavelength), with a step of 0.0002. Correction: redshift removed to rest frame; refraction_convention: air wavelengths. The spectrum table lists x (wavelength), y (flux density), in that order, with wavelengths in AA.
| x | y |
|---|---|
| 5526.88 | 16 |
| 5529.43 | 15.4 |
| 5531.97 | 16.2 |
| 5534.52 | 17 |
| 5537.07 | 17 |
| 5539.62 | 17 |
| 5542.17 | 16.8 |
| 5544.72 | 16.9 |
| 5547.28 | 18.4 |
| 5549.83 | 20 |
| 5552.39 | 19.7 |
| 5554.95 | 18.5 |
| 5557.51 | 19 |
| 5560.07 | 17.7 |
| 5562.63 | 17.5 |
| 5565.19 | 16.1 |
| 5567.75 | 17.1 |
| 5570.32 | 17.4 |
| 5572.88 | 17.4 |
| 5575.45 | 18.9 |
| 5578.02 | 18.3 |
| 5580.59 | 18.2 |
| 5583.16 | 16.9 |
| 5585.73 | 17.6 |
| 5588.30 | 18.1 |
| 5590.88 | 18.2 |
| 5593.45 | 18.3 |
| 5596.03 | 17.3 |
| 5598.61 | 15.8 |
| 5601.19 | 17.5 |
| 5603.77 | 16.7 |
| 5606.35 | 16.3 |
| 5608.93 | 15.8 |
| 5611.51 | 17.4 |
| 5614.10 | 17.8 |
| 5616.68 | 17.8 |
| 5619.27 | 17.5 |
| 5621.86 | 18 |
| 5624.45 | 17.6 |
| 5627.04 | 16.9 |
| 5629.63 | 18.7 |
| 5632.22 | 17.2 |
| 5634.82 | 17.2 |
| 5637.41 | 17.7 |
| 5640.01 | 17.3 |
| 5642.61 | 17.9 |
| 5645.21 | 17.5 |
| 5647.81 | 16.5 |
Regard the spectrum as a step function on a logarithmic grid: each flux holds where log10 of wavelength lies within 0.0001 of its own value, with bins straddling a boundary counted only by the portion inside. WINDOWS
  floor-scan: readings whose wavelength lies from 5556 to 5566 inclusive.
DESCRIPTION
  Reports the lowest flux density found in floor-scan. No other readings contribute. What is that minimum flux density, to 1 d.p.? 16.1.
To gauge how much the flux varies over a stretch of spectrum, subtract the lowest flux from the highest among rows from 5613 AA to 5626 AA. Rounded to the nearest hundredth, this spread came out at 0.50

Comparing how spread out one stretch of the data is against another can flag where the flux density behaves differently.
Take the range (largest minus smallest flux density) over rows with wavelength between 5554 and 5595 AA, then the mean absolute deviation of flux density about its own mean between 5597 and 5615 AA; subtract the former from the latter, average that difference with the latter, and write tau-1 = -0.76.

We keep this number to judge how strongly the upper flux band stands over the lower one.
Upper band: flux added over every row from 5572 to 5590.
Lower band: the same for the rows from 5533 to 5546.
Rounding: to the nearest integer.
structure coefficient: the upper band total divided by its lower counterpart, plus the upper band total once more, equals 127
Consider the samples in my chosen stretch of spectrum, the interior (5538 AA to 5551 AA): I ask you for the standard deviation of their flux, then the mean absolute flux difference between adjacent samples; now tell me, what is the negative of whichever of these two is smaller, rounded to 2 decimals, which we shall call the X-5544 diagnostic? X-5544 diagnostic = -0.85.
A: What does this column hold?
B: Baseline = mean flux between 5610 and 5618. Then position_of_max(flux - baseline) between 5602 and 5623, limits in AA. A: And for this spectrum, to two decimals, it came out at 5621.86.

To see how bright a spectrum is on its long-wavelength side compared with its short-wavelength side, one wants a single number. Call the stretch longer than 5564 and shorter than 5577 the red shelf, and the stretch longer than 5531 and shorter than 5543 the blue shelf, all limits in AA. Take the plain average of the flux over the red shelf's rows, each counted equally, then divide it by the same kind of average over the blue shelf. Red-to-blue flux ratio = 1.035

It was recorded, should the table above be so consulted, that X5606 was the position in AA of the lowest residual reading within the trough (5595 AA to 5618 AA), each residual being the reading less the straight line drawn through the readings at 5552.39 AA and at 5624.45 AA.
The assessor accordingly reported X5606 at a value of 5598.61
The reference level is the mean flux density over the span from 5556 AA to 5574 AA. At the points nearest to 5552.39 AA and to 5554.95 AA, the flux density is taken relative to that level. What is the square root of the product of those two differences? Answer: 1.5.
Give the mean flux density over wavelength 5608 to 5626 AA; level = 17.4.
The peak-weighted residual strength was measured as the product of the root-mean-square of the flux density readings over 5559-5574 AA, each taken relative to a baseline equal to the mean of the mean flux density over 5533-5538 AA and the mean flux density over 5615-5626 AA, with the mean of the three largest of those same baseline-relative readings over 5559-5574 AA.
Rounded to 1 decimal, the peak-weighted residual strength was 0.1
